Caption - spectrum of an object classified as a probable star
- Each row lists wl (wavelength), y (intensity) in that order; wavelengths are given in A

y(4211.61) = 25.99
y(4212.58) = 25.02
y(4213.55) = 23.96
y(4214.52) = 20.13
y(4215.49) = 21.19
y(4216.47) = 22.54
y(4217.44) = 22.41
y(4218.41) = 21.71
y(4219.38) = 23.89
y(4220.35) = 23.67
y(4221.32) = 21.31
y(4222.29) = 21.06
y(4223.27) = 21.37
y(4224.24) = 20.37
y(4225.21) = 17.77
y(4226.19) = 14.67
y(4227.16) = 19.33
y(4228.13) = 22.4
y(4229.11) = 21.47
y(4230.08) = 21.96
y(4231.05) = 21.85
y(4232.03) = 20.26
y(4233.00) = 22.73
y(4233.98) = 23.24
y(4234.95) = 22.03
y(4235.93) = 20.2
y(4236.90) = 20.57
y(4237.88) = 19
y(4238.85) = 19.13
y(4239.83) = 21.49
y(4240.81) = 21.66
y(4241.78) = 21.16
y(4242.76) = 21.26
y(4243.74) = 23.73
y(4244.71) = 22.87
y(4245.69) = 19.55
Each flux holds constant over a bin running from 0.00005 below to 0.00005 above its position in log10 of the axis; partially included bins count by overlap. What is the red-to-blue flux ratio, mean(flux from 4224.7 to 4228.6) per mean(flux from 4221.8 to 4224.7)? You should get 0.89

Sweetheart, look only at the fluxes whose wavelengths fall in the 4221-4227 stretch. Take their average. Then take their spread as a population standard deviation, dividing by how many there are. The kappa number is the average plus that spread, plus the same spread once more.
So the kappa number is 24.3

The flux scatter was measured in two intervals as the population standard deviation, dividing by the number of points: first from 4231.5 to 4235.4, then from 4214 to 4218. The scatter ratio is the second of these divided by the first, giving 0.9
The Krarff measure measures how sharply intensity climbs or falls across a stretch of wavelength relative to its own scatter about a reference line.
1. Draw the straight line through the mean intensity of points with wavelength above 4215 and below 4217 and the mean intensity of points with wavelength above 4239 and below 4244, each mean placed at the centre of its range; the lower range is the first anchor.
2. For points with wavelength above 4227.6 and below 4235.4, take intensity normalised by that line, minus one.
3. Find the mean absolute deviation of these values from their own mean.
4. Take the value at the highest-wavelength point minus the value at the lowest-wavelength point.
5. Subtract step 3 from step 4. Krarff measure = -0.04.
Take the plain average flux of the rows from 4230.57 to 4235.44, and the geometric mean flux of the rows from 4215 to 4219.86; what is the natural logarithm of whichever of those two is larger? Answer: 3.11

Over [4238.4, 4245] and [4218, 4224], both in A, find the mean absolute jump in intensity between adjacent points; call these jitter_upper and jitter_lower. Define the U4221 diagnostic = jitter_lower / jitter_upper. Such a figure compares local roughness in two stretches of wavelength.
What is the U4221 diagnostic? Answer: 0.99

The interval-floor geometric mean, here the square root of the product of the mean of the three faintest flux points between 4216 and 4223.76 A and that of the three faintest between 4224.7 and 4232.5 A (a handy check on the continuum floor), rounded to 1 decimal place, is 19.1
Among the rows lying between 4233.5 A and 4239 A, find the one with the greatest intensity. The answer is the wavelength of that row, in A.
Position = 4233.98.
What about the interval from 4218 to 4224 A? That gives 4219.38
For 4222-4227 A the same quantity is 4223.27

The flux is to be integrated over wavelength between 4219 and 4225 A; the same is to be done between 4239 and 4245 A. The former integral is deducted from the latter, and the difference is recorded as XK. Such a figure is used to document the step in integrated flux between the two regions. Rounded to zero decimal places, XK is 1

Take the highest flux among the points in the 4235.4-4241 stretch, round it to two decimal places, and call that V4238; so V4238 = 21.66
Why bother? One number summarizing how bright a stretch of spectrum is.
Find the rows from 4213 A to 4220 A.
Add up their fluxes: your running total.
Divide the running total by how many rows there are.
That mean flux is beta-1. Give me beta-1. 22.3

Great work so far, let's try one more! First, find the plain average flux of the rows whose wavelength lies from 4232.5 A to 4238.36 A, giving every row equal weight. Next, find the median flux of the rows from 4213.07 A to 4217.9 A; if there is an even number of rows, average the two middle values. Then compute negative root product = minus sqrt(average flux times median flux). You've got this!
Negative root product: -21.8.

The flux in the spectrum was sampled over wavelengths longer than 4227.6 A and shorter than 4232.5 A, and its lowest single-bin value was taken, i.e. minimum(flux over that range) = 20.26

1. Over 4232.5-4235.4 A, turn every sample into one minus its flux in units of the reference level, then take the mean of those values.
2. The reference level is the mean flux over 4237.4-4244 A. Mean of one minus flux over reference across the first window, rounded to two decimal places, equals -0.08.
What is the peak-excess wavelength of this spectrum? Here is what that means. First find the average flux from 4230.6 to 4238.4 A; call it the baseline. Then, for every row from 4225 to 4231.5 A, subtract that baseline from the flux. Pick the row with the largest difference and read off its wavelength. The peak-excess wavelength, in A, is 4228.13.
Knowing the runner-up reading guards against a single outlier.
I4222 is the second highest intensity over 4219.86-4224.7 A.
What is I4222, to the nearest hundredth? 21.37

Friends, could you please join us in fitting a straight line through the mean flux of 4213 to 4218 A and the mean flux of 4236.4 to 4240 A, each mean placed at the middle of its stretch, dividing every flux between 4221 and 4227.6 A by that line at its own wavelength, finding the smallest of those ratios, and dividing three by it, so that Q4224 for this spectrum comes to 4.3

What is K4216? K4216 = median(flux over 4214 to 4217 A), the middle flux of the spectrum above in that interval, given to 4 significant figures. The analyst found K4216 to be 21.19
